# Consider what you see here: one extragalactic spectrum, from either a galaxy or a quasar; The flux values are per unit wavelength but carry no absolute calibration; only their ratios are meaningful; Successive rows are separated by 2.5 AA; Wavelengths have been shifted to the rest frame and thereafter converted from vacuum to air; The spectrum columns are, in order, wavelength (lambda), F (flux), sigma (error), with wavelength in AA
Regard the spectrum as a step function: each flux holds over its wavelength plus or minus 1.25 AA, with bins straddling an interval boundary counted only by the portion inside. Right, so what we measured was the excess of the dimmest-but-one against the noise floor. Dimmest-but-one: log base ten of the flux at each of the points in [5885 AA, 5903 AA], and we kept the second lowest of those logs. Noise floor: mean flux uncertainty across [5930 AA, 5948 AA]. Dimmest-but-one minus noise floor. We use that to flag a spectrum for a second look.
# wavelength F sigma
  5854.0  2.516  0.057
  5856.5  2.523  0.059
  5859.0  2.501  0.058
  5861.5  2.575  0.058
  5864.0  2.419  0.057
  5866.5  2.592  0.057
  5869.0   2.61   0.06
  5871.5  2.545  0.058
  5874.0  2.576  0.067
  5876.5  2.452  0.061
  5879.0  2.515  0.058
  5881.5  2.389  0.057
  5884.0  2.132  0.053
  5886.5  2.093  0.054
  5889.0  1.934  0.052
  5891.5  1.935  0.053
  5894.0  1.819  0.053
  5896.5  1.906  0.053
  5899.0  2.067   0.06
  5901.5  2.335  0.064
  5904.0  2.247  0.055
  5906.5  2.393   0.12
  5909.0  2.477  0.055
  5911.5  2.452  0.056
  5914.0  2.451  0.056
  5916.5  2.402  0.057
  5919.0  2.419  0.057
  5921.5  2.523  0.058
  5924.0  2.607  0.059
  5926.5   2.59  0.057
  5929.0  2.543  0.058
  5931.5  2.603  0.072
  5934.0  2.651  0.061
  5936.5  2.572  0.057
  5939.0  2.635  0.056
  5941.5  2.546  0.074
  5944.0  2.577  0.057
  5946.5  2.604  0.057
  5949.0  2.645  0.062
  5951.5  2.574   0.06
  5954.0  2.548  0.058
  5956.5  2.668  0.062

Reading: 0.22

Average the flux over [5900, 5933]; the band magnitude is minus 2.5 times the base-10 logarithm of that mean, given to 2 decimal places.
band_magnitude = -0.98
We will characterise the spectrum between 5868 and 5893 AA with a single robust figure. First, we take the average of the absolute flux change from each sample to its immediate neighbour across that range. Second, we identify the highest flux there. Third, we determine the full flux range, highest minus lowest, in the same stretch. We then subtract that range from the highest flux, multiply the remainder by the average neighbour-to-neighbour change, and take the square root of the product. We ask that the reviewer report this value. 0.43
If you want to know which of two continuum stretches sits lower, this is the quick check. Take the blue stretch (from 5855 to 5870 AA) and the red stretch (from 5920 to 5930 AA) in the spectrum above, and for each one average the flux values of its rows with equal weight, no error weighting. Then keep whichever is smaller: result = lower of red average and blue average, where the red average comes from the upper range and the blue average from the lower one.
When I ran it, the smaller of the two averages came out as 2.5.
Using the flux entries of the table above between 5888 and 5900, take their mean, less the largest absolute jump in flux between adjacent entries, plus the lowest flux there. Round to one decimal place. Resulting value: 3.6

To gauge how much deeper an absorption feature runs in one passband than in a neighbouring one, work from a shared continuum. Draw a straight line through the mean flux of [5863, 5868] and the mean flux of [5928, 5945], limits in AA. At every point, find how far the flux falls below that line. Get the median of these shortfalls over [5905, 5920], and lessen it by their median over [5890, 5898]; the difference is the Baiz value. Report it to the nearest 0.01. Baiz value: -0.51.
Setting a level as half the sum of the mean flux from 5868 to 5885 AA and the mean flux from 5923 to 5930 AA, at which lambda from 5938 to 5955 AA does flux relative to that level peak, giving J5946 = 5949.0 AA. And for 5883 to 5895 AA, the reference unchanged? 5884.0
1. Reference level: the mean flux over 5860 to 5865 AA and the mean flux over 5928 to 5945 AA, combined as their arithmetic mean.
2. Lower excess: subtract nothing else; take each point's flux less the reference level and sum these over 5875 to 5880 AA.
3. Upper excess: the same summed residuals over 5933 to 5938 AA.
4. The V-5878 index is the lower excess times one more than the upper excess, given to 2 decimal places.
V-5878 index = -0.14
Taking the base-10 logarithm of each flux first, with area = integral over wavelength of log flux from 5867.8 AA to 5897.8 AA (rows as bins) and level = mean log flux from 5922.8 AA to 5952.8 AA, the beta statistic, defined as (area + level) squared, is 117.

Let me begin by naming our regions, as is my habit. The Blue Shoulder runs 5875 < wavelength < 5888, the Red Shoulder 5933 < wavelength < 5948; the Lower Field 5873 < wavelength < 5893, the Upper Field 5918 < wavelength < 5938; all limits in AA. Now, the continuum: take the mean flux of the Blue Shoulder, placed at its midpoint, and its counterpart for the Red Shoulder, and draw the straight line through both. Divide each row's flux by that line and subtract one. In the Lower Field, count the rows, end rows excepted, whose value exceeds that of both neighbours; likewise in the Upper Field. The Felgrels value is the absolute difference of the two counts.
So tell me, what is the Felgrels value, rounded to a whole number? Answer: 1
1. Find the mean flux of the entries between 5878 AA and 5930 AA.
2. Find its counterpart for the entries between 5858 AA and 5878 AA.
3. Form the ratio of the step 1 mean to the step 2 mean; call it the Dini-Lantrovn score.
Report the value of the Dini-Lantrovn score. 0.91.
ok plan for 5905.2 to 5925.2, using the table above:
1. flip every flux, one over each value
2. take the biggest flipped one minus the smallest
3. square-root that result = 0.185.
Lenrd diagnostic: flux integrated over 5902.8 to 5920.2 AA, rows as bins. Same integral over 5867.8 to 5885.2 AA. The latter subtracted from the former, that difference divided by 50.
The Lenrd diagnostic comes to -0.019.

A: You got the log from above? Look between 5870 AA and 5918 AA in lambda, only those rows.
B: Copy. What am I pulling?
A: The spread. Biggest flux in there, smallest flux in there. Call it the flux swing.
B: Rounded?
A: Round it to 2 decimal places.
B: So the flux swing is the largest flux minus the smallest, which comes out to 0.76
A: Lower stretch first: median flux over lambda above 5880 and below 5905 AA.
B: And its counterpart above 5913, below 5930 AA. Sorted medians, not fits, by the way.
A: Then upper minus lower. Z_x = 0.4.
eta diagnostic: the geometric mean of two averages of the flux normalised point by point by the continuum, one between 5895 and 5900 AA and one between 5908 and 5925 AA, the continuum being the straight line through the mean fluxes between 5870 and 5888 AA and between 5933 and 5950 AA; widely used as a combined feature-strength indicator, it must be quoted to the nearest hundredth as 0.89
